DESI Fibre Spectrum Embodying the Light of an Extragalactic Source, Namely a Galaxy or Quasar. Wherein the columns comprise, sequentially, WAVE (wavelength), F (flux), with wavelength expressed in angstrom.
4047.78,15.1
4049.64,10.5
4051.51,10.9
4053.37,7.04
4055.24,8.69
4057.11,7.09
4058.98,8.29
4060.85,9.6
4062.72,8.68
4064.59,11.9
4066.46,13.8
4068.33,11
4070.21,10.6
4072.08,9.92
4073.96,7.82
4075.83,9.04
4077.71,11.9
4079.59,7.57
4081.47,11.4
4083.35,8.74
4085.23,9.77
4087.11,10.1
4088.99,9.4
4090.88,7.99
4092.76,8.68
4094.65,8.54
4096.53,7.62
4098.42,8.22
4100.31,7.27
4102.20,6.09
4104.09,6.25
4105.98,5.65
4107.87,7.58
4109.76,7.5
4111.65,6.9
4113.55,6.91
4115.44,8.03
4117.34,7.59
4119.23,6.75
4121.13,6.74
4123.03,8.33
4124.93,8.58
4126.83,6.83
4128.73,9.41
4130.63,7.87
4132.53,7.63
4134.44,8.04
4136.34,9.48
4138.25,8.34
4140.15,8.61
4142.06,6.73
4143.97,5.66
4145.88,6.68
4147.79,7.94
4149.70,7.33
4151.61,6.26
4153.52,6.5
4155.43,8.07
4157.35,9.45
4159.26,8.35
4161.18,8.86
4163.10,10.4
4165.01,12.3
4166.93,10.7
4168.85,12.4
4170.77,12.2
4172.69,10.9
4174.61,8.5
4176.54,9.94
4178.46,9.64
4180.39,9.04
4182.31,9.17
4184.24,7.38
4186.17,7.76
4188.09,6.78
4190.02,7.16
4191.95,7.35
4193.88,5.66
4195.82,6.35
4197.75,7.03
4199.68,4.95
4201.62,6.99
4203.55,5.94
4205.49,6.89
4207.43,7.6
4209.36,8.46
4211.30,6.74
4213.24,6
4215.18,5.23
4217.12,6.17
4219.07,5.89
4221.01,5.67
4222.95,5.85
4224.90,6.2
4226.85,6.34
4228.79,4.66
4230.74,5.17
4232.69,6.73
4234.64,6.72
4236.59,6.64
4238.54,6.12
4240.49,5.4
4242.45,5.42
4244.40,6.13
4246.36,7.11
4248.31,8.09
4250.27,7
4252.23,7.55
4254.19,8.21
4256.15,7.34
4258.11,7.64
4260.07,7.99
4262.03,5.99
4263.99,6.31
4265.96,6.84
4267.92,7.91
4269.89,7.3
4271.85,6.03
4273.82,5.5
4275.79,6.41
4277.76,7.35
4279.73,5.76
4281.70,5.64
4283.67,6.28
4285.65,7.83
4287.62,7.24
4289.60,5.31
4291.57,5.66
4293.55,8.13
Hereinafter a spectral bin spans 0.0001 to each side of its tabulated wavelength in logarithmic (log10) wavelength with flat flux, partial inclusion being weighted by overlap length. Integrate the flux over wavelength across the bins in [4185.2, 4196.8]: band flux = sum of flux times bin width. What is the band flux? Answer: 79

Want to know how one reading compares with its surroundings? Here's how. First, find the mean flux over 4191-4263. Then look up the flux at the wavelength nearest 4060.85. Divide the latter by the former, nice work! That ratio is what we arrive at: 1.47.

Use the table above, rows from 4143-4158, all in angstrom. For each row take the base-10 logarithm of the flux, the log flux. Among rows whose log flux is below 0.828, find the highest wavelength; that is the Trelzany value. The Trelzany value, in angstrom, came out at 4153.52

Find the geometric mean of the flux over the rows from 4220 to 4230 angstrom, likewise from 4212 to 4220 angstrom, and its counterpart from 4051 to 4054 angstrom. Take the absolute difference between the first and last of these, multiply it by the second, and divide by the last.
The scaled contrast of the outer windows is 2.0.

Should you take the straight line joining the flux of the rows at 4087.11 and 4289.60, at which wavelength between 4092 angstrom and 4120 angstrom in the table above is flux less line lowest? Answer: 4105.98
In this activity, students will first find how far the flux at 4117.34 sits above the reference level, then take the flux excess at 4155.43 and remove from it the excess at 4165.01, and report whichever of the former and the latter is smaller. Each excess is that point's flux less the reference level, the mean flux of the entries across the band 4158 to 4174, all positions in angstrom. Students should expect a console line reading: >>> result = -4.2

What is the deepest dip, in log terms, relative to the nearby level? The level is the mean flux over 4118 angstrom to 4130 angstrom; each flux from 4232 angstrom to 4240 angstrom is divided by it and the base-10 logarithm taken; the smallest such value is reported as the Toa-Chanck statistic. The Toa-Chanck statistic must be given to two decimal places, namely -0.10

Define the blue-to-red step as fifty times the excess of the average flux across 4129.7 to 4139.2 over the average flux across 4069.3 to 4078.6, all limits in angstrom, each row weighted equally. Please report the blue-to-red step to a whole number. -79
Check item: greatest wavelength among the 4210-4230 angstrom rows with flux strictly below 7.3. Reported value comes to 4228.79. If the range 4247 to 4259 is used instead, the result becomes 4250.27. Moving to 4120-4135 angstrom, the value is 4126.83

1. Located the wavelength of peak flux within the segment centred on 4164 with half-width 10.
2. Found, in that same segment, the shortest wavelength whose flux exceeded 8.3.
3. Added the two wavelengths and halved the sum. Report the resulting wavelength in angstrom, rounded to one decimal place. 4163.1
